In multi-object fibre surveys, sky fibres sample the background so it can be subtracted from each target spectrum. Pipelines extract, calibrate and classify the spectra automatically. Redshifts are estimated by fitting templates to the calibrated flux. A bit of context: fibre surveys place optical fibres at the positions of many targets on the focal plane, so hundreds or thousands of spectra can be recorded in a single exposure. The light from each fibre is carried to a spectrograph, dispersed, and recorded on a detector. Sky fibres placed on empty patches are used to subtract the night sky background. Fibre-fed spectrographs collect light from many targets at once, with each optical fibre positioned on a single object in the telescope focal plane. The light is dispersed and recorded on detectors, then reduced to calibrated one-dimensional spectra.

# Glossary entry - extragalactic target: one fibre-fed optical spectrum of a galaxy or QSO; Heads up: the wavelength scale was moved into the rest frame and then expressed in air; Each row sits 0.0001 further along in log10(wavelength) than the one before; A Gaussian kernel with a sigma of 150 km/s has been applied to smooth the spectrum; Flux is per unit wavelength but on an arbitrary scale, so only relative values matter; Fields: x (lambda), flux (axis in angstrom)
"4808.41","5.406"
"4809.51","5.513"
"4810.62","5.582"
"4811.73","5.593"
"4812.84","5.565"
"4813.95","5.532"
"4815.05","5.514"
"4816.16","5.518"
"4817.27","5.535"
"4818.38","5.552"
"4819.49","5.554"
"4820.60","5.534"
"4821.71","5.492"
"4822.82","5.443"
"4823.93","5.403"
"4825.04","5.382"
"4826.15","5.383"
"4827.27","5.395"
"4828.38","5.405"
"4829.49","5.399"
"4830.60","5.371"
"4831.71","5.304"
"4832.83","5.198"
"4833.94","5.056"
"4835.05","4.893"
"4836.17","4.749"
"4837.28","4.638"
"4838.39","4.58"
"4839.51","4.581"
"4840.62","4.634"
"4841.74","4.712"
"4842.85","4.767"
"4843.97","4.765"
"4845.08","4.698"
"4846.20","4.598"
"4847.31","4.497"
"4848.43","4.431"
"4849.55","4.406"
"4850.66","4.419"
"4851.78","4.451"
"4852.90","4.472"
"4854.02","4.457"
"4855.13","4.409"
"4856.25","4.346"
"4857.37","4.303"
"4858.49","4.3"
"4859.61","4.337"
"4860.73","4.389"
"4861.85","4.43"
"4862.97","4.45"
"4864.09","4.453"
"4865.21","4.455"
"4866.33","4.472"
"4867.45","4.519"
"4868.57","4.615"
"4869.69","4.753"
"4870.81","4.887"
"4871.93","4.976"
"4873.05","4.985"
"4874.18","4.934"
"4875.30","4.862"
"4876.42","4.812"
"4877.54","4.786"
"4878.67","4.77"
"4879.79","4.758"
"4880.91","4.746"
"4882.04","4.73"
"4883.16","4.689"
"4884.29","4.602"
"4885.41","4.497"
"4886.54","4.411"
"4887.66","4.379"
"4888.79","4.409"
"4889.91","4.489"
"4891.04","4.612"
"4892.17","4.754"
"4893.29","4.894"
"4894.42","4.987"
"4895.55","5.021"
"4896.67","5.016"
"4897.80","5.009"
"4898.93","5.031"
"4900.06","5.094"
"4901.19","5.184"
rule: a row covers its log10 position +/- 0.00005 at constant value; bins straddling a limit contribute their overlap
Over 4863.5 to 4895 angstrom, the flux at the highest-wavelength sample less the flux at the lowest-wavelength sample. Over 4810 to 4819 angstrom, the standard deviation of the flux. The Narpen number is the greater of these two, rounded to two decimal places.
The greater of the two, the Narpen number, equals 0.53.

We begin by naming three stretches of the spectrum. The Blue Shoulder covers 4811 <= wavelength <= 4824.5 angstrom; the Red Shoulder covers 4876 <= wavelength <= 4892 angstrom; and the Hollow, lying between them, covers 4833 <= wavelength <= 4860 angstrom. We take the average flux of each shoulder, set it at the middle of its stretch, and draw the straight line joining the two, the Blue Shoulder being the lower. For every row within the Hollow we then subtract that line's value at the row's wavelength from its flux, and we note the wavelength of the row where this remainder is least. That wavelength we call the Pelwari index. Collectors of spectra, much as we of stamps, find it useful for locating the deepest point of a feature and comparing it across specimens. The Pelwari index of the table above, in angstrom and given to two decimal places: 4849.55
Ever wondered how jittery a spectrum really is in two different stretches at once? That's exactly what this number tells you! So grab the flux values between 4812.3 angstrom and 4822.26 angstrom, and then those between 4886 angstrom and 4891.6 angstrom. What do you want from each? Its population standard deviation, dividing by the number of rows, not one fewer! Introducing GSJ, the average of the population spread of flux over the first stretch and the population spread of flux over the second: 0.053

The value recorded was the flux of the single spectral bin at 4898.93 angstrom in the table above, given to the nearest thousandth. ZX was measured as 5.031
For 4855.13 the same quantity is 4.409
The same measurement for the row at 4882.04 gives 4.730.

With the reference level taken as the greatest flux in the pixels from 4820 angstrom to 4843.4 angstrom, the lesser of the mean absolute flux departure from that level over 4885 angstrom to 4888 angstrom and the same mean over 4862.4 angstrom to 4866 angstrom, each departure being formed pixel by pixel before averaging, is 1.1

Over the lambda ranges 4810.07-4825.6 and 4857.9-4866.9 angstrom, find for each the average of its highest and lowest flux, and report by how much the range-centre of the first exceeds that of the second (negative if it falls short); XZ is 1.1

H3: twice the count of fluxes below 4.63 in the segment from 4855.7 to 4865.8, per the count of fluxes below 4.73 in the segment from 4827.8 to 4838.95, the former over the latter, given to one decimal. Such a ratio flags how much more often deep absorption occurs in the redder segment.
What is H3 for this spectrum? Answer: 9.0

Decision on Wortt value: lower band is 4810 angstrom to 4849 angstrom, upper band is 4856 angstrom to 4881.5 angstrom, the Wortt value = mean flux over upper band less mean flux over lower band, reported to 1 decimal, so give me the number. -0.5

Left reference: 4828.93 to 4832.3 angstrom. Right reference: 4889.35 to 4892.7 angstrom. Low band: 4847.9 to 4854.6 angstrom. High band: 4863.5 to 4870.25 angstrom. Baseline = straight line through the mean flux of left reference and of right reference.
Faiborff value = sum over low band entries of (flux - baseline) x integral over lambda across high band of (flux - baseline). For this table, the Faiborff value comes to 10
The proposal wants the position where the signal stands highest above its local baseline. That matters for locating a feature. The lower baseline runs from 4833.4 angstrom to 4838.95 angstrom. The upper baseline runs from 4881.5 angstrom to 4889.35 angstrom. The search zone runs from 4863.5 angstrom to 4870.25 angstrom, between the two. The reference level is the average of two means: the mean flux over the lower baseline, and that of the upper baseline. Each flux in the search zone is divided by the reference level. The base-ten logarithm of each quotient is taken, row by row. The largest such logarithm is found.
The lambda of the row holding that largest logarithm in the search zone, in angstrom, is 4869.69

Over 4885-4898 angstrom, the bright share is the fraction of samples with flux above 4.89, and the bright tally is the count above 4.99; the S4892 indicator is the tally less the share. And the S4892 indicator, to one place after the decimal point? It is 2.6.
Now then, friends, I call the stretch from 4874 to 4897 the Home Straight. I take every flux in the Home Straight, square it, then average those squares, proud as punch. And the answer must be 22.3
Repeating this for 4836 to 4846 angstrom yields 21.9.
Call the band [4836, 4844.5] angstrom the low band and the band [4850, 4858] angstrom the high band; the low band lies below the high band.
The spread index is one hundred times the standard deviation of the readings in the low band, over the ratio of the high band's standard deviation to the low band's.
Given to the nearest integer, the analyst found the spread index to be 10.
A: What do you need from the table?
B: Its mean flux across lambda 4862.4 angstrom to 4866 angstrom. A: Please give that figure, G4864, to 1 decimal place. 4.5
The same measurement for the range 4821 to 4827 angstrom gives 5.4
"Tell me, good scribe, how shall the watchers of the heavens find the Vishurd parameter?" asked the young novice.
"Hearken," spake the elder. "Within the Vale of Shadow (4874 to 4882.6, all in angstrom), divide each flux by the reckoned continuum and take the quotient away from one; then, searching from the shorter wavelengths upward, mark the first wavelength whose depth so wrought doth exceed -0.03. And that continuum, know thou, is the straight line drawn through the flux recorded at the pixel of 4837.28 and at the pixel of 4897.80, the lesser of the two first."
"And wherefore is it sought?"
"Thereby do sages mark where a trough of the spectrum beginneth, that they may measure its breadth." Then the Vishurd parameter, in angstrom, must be 4874.18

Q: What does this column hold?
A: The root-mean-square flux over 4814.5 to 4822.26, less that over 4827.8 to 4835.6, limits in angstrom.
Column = 0.29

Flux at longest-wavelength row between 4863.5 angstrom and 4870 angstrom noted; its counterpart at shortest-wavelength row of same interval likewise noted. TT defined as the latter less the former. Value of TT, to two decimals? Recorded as -0.30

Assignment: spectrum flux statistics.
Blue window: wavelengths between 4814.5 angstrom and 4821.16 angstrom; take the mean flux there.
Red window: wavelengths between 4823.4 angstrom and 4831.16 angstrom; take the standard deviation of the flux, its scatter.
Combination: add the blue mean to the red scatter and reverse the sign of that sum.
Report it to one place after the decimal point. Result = -5.5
